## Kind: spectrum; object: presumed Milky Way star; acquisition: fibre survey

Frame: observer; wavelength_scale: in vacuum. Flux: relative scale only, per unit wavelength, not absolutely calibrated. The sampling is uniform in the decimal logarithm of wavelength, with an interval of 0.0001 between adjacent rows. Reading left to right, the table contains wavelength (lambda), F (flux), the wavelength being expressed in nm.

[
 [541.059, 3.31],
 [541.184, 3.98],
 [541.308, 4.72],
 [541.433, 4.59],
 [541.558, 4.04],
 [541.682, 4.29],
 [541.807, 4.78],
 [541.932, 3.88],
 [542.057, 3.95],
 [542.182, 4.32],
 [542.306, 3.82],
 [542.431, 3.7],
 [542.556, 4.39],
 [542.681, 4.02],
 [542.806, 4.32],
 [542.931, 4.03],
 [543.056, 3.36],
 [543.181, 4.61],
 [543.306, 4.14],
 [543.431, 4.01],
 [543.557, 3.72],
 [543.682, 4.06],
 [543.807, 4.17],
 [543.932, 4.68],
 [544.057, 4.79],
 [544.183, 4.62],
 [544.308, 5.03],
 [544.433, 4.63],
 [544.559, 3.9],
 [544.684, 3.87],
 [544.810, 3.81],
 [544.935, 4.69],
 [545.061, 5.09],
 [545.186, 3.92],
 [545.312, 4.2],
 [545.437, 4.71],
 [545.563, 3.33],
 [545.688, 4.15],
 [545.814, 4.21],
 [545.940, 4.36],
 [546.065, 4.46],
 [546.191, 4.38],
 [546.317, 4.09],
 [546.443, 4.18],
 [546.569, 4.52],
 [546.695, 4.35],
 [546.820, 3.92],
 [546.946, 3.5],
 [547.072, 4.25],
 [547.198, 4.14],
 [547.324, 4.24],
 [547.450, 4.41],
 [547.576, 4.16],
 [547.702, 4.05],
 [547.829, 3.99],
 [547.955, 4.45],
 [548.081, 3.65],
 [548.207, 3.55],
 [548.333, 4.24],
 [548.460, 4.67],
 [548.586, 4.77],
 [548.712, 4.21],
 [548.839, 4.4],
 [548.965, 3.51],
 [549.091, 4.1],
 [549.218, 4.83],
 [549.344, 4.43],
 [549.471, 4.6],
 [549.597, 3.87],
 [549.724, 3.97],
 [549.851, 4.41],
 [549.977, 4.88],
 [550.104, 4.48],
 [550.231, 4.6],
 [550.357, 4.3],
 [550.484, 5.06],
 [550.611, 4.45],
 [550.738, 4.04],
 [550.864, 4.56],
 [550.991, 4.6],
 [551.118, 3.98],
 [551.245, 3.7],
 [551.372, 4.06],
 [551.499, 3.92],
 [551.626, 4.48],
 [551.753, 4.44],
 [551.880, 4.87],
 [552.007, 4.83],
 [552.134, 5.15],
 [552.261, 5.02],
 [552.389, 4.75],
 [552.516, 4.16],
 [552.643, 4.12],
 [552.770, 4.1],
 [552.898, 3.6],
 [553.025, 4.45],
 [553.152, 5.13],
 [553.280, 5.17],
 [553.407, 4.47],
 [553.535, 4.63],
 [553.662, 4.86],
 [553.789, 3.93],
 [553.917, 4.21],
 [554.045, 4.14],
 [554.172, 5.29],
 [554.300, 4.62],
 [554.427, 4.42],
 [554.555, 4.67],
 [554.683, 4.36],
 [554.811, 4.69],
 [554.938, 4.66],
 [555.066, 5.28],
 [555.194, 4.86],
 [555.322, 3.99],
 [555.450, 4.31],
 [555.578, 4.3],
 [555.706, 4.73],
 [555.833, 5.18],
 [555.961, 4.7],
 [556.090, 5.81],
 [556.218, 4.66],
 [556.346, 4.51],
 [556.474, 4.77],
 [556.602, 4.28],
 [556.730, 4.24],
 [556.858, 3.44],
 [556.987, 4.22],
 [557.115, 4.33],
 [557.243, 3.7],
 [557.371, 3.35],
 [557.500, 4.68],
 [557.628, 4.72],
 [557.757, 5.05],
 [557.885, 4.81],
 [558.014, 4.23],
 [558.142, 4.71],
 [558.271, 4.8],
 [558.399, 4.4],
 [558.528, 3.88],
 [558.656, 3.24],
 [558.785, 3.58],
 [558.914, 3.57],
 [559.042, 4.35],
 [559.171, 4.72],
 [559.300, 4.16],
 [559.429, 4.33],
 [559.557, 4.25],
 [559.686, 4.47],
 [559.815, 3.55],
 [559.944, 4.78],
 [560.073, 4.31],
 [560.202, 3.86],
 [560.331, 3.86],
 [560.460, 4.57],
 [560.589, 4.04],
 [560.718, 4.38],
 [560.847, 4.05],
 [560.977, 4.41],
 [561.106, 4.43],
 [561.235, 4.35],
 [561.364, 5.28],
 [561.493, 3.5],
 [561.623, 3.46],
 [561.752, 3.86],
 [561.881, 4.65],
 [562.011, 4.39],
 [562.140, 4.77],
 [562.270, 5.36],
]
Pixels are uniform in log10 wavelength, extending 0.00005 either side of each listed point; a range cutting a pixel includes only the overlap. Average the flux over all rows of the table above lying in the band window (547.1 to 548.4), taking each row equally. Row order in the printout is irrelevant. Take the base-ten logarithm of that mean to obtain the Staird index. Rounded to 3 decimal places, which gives 0.612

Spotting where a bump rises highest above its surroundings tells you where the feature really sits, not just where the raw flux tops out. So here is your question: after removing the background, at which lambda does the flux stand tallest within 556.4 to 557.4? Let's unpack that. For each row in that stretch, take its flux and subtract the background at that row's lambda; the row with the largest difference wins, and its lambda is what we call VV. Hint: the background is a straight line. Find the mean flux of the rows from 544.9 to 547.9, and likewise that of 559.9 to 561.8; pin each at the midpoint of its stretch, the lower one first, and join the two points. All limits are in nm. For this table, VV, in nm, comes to 556.474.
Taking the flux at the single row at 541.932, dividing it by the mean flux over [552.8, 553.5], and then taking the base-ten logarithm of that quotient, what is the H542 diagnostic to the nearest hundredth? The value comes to -0.07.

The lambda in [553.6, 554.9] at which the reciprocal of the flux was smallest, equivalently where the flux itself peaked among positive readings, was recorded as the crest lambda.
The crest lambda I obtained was 554.172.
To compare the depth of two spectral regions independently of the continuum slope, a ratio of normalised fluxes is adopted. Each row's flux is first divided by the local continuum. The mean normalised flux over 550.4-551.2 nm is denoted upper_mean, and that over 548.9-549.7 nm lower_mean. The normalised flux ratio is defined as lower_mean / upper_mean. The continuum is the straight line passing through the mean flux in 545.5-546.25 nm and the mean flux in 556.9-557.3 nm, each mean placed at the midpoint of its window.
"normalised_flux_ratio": 0.95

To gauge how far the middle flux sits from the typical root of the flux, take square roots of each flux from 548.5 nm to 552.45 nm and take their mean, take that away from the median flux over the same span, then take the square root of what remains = 1.53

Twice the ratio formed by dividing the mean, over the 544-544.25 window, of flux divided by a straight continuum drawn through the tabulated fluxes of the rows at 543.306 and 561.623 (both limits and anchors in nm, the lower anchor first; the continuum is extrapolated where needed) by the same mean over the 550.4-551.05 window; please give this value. 1.95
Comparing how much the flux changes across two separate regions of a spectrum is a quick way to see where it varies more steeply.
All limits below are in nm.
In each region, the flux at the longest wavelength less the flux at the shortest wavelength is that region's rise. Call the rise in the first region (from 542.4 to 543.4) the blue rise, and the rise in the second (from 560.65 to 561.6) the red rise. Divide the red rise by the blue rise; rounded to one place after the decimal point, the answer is -2.0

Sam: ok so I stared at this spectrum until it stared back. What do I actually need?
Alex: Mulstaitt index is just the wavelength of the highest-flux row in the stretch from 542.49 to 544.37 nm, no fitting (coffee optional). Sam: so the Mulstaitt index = 544.308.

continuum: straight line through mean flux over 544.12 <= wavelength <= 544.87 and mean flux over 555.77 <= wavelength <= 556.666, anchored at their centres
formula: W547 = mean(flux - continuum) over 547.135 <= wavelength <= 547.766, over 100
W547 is -0.0024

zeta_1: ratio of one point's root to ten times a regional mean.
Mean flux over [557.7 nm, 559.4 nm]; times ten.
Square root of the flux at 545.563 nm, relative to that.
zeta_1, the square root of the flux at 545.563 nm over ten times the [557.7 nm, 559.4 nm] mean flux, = 0.043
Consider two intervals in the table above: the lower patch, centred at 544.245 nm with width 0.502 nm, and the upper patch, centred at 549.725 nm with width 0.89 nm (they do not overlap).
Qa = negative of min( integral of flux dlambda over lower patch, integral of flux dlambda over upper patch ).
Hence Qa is -2.4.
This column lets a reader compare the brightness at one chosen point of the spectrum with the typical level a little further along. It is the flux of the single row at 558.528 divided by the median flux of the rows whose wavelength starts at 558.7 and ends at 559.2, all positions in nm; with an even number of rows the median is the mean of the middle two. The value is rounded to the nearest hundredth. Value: 0.98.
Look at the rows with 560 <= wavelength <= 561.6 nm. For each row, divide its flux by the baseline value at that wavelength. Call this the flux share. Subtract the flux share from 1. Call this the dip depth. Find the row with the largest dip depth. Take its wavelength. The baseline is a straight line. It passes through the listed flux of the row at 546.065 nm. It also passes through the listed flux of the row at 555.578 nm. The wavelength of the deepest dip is 561.493 nm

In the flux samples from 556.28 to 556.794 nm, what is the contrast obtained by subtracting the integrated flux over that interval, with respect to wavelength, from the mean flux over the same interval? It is 2.17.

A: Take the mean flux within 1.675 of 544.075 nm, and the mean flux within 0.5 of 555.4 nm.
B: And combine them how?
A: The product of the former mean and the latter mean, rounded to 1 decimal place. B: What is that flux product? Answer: 19.7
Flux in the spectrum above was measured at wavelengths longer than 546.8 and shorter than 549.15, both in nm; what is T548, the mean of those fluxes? 4.12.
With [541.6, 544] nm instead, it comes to 4.12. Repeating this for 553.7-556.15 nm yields 4.64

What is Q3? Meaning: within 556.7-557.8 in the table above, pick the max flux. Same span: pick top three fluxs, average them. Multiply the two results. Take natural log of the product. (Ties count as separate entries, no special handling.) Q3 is 3.19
